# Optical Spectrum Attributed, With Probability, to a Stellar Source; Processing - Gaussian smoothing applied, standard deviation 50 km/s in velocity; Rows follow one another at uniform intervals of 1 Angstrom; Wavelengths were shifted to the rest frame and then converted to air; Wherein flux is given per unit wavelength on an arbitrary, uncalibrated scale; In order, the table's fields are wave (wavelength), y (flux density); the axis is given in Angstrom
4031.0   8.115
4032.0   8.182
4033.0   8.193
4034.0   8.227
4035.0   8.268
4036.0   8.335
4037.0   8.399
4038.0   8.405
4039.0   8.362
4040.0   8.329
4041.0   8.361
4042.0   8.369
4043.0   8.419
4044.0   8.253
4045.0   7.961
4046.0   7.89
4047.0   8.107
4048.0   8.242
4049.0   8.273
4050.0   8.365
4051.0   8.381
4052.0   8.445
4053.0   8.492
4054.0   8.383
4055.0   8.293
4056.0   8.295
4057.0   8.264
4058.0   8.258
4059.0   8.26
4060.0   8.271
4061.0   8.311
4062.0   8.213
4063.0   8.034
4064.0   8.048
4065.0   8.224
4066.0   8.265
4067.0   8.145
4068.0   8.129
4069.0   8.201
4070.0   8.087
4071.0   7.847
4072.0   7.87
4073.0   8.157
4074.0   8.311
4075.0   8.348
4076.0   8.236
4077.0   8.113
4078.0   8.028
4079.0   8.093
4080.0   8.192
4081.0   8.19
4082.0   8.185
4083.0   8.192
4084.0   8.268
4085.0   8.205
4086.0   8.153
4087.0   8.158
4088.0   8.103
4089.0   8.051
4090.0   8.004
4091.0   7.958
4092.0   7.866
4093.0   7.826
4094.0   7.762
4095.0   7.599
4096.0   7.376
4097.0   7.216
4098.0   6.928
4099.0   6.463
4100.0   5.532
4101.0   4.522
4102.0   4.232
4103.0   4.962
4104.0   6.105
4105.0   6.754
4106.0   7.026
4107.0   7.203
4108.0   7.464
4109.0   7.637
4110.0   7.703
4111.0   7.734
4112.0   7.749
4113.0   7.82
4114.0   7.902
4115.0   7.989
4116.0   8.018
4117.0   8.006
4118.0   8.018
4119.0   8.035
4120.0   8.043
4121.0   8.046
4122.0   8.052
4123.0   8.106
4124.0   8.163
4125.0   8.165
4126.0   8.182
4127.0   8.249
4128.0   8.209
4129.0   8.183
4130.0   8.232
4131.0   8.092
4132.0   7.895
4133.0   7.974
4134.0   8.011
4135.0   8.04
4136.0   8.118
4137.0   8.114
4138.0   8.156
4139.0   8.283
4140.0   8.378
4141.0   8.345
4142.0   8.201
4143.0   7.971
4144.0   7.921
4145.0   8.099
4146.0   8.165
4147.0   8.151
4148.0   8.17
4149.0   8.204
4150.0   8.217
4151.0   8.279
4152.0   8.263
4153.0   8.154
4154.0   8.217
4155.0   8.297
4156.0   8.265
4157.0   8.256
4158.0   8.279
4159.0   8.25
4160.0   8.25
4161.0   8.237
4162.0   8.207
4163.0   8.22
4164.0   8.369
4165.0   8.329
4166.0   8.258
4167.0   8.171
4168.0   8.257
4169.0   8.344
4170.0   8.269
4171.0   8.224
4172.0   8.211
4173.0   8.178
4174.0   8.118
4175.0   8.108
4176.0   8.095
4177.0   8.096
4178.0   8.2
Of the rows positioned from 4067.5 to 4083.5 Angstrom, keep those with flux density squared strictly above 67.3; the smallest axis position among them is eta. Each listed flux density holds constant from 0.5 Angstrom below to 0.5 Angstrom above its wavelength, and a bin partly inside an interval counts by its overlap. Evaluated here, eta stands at 4074.0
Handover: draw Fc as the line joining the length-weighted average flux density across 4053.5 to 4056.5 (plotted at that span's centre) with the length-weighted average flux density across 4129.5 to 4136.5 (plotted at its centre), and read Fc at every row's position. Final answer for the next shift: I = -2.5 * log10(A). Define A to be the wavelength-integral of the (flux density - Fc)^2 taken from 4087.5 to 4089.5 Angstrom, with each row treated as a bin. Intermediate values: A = 0.03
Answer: 3.6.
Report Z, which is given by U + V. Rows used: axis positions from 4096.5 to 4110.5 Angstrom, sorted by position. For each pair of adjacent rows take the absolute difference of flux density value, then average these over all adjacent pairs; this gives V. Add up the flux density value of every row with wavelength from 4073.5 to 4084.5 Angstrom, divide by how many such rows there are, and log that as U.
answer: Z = 8.69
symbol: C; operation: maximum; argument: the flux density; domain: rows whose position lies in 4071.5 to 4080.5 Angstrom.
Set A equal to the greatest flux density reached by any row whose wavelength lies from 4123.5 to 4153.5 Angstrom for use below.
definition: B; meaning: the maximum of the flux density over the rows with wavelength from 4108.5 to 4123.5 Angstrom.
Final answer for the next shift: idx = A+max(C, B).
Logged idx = 16.7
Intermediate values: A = 8.378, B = 8.106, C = 8.348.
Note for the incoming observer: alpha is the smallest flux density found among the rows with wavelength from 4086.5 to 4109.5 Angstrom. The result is 4.232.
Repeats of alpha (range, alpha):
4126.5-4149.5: 7.895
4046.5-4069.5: 8.034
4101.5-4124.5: 4.232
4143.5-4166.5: 7.921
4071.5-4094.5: 7.762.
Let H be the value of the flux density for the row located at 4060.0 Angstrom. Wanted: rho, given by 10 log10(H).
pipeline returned 9.18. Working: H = 8.271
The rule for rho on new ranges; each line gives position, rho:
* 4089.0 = 9.06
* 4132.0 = 8.97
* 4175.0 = 9.09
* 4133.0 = 9.02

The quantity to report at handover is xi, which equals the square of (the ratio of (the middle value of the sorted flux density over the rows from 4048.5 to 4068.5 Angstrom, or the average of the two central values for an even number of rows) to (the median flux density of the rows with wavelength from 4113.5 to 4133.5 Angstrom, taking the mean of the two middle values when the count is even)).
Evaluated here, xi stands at 1.06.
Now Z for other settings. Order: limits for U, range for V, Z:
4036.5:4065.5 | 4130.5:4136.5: 8.36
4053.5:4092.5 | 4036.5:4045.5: 8.24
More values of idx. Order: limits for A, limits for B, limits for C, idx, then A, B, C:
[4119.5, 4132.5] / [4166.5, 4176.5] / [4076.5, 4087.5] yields 16.6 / 8.249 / 8.344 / 8.268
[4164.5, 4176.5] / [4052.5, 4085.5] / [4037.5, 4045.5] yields 16.8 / 8.344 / 8.492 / 8.419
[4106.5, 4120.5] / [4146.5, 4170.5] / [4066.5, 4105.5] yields 16.4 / 8.043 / 8.369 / 8.348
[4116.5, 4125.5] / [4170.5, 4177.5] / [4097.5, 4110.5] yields 16.4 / 8.165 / 8.224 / 7.703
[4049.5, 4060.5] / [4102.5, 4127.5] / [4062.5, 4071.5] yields 16.8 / 8.492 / 8.249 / 8.265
